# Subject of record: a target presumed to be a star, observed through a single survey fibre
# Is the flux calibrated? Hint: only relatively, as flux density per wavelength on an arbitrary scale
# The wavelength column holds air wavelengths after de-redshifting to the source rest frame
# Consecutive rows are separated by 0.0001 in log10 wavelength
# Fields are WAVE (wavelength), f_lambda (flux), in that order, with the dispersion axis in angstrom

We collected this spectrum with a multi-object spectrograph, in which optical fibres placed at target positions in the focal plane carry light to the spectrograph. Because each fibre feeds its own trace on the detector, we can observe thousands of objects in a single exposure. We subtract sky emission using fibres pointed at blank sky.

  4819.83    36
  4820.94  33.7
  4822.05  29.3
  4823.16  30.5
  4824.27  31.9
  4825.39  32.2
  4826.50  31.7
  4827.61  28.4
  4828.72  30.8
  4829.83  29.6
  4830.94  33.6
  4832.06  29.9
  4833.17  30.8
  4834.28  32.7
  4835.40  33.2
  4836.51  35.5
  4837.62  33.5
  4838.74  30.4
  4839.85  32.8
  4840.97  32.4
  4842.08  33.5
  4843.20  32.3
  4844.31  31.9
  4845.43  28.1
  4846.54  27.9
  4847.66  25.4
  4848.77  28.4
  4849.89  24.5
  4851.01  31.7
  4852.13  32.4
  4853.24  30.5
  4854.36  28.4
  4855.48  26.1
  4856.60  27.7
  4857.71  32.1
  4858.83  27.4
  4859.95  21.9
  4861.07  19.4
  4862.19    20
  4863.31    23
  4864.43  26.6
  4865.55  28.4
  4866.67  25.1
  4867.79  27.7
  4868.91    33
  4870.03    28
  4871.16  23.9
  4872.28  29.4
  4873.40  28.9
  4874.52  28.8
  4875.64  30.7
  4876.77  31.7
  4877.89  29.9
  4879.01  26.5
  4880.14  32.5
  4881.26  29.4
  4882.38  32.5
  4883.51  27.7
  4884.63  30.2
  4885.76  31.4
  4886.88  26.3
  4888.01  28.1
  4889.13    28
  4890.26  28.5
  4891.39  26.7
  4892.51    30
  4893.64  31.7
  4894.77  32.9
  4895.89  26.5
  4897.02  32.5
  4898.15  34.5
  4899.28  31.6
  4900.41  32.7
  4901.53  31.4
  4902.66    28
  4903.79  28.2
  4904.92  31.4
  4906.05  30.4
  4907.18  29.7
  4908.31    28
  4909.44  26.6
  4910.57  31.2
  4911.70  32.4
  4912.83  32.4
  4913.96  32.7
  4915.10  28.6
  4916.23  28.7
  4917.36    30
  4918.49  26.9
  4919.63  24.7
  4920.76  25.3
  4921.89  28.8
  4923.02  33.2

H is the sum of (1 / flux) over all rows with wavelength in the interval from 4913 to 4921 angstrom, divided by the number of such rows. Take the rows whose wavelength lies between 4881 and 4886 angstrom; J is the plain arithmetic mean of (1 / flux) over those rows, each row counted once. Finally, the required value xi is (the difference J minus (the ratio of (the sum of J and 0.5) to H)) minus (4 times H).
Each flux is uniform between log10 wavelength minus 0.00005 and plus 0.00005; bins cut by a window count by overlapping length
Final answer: -15.0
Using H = 0.0358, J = 0.033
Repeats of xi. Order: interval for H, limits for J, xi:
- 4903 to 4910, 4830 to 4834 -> -15.5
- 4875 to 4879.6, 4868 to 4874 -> -15.9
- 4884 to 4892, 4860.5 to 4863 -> -15.7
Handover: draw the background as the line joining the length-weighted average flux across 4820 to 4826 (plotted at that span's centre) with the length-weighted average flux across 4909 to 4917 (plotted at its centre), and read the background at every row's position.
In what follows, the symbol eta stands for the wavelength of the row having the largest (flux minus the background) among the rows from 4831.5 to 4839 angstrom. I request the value 4836.51 angstrom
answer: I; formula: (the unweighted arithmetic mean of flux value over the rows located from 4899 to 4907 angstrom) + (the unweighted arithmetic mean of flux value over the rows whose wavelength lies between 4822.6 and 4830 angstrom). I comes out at 61.3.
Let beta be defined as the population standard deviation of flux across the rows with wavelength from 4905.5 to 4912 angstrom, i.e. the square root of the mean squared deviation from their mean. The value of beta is 1.9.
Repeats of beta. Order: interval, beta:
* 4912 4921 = 2.8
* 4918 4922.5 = 1.6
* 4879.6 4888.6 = 2.2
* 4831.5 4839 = 1.9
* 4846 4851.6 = 2.5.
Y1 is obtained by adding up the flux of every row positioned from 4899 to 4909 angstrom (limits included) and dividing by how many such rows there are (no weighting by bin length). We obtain 30.2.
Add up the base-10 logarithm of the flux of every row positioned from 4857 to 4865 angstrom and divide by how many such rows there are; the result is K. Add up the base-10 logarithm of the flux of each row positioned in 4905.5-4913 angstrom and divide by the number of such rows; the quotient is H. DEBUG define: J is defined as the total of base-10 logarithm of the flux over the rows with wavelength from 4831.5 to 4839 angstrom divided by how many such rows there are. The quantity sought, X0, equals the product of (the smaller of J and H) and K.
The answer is 2.04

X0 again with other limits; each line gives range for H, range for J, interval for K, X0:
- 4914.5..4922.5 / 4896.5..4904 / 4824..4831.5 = 2.15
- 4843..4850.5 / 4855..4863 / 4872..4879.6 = 2.04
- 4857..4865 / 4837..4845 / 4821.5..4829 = 2.05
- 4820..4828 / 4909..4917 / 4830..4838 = 2.24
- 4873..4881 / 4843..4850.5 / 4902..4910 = 2.12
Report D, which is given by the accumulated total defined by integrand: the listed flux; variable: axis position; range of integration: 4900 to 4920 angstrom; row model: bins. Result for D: 594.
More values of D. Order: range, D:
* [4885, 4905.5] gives 615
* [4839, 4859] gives 594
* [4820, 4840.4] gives 648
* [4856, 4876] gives 535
